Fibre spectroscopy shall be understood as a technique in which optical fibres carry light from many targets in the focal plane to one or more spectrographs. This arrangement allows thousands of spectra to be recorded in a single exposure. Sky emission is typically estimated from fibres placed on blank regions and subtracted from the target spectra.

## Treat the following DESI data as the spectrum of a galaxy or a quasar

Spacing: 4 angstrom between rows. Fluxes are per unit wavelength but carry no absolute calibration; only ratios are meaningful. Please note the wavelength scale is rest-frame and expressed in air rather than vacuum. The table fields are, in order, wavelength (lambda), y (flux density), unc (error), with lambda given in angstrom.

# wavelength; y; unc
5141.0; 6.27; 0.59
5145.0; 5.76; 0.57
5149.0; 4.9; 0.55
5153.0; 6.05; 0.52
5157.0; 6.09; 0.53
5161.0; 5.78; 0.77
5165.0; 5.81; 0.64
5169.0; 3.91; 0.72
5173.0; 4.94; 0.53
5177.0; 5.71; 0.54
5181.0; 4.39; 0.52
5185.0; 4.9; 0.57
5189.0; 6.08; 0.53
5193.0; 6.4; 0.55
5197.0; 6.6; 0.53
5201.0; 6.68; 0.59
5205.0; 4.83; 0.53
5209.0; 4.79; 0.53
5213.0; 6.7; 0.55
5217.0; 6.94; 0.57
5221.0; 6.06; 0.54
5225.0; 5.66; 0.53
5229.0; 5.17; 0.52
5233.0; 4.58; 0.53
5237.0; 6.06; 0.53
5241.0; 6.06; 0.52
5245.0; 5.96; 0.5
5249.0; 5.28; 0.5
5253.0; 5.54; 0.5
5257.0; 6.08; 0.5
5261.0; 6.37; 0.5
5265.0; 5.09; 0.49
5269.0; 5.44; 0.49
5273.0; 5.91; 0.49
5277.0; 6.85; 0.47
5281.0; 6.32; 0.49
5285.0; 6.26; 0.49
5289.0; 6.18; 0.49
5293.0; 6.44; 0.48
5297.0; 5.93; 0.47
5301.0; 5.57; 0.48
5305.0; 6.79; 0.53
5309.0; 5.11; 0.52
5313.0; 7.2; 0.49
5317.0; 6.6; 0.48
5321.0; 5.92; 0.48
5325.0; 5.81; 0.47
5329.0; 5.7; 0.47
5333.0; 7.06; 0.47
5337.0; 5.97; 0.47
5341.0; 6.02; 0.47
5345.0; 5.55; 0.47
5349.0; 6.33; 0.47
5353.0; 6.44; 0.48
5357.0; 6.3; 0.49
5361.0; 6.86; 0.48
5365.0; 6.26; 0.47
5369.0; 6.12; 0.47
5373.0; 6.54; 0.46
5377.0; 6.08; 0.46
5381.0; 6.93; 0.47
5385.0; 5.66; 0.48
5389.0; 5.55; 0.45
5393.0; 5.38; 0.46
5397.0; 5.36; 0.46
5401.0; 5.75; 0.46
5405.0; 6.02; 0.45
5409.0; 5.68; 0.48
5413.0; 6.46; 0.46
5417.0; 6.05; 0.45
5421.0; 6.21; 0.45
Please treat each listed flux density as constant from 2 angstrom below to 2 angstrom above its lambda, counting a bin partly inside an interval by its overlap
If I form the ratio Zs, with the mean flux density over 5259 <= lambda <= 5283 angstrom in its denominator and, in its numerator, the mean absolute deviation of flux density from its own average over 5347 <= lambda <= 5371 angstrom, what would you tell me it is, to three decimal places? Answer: 0.029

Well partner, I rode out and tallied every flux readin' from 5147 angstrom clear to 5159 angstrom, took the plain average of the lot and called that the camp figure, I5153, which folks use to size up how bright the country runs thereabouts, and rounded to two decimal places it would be 5.68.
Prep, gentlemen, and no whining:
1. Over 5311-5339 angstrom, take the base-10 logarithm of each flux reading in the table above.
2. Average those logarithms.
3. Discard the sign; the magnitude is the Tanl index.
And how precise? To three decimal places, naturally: 0.799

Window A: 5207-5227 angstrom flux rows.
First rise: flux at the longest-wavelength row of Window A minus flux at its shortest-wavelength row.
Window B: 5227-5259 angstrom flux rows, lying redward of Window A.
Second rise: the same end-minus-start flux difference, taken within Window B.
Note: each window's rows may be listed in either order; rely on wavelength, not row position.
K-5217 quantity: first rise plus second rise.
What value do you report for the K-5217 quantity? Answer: 1.8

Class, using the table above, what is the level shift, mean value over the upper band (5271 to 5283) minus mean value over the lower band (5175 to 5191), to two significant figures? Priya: 1.1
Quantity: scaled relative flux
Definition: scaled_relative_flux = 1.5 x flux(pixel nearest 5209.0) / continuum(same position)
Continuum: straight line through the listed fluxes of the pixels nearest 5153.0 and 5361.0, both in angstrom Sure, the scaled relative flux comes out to 1.1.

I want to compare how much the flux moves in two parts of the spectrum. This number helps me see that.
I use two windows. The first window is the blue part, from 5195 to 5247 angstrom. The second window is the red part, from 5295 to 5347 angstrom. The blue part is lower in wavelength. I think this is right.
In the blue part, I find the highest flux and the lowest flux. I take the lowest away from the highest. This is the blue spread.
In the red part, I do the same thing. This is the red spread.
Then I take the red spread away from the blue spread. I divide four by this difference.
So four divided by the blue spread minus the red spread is 14.8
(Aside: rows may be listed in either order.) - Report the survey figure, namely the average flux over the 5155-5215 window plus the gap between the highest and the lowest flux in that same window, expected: 8.4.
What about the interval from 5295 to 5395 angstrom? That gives 8.2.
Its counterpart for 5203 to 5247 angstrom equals 8.1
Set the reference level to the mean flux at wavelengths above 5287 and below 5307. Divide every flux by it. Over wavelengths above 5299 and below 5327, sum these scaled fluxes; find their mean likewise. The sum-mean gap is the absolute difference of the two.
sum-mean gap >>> 6.0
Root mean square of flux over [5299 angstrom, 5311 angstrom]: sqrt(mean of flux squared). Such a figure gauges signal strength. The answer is 5.87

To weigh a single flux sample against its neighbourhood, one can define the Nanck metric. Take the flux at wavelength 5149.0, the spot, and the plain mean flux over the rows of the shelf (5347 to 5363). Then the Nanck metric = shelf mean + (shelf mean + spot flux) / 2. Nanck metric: 12.2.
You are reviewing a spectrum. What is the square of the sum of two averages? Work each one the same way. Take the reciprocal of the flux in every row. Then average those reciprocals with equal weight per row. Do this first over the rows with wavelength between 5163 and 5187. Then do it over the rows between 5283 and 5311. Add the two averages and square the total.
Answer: 0.139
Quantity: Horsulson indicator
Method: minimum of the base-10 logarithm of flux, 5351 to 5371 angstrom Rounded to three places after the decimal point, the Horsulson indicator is 0.787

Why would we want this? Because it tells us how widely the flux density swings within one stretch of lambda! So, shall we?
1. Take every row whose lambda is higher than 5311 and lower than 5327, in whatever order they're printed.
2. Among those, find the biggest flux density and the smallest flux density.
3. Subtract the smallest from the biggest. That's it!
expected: 1.4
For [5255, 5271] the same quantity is 1.3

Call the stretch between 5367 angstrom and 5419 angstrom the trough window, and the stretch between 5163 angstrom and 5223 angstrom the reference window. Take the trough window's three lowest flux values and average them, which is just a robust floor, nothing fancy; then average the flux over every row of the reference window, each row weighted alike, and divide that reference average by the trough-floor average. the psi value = 1.04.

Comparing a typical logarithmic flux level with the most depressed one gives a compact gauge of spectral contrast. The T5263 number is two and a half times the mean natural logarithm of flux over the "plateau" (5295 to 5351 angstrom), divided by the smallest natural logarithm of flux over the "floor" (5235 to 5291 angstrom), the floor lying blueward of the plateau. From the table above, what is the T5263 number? 2.8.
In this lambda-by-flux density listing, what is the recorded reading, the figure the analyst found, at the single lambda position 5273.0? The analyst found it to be 5.91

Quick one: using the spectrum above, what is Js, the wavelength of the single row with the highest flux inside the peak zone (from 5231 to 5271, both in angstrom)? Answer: 5261.0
